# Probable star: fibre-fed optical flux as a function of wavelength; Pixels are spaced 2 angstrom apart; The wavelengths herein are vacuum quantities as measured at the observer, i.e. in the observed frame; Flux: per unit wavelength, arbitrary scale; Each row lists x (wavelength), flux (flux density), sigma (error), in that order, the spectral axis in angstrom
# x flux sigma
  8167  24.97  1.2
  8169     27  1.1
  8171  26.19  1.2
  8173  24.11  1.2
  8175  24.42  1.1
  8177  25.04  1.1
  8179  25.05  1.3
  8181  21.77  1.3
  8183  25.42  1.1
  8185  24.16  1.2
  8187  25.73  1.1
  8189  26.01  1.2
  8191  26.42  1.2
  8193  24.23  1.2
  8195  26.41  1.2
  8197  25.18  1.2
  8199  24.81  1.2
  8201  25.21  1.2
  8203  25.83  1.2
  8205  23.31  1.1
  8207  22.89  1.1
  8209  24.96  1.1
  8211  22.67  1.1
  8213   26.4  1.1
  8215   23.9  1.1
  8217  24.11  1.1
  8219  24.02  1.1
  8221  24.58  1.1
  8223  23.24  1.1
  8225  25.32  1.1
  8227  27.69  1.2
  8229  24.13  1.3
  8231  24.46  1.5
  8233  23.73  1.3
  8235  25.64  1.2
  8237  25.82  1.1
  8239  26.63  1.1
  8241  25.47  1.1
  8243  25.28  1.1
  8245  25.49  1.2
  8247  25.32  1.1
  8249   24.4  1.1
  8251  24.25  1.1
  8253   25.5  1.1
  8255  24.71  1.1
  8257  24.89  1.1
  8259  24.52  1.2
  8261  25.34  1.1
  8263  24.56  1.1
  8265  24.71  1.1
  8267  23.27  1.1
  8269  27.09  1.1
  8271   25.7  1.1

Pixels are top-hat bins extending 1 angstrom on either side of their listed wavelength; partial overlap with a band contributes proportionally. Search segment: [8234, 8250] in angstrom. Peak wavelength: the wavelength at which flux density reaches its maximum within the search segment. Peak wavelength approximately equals 8239 angstrom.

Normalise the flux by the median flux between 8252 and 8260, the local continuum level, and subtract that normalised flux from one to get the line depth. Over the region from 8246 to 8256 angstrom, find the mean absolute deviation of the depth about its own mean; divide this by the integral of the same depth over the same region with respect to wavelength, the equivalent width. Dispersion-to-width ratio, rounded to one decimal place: -1.3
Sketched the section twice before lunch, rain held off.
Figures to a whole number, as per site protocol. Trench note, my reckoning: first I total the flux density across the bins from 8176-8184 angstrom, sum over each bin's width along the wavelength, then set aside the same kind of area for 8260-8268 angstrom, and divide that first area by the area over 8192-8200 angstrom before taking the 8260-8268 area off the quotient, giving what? -195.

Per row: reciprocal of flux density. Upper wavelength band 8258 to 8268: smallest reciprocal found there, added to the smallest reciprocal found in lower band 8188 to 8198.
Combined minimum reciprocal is 0.0773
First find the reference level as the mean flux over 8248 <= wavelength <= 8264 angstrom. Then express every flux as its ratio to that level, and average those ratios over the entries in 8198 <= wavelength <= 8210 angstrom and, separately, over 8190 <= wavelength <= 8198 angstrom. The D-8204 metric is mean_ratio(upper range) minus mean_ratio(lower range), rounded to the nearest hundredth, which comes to -0.04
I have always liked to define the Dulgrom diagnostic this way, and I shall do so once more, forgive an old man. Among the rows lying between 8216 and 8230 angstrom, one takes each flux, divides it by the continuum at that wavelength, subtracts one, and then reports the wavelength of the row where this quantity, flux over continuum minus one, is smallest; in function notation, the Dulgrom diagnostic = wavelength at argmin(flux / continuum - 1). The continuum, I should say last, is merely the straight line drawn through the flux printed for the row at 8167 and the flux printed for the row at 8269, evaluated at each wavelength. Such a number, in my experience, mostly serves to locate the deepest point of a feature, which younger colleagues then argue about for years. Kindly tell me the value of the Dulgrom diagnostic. 8223 angstrom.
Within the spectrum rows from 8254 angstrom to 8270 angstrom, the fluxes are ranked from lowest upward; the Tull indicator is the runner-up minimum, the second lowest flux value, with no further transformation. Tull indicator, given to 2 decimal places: 24.52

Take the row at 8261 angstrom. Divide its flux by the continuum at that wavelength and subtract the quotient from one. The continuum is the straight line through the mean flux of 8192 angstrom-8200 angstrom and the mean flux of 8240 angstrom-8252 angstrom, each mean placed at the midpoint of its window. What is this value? -0.014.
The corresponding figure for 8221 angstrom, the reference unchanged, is 0.021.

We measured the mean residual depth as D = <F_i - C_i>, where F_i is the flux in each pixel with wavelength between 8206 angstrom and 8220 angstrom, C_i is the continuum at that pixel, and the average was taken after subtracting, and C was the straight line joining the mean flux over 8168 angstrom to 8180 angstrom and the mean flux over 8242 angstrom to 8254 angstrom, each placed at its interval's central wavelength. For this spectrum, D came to -1.0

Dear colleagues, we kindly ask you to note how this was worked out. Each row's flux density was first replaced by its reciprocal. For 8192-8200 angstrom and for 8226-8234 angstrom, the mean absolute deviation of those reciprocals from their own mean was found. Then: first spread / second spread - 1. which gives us -0.50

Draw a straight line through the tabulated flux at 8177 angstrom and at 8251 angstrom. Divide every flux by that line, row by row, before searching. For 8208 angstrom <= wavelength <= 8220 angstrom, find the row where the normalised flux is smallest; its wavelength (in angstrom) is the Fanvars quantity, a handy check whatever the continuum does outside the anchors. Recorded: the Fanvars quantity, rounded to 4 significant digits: 8211 angstrom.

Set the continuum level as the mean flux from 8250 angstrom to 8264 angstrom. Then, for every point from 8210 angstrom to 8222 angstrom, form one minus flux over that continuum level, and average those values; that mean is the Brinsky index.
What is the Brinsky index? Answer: 0.022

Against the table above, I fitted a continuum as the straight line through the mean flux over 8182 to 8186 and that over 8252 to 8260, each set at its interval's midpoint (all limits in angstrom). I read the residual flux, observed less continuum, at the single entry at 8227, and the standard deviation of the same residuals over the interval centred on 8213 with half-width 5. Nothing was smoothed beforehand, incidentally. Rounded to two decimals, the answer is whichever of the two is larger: 2.83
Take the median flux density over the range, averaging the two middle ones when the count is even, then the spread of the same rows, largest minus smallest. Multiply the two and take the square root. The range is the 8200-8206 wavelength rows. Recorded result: 8.0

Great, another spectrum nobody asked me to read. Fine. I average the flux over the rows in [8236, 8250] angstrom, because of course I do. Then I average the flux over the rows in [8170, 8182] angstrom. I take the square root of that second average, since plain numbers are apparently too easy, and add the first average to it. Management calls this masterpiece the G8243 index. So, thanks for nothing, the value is 30.4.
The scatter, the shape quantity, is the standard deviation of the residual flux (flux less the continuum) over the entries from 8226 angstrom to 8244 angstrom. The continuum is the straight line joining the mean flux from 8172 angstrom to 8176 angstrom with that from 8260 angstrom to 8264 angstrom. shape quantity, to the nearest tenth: 1.2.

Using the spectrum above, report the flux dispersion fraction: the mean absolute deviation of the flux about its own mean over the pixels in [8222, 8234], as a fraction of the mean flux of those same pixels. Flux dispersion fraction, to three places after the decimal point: 0.047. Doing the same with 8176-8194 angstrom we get 0.040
